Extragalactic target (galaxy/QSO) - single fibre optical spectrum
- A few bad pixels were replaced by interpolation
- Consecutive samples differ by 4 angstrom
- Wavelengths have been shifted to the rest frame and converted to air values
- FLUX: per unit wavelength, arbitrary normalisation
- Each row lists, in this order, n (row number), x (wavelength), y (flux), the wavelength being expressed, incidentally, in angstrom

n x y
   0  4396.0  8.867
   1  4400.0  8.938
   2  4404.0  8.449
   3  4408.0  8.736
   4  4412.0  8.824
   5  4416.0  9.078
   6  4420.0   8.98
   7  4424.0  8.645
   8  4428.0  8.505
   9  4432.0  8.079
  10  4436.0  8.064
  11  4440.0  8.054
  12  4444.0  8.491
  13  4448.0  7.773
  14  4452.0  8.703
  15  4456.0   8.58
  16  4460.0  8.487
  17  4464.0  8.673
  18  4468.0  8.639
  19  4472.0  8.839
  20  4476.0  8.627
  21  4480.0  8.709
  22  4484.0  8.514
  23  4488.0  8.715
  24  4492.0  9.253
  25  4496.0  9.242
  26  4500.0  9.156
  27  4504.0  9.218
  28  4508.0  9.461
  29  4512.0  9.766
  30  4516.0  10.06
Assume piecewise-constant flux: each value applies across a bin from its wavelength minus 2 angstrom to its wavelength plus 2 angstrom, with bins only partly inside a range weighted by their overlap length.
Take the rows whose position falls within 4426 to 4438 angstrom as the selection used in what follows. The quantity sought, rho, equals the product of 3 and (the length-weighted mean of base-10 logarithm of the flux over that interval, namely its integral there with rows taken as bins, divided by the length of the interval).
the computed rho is 2.74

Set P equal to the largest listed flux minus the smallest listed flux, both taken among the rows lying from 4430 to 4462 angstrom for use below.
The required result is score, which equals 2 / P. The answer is 2.2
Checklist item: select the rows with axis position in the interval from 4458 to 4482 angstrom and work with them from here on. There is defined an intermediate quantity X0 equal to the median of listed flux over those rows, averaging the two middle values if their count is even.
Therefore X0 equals 8.7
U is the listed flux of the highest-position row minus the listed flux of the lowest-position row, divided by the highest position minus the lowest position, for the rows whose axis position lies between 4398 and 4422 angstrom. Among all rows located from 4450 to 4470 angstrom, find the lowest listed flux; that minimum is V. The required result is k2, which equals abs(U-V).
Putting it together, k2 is 8.48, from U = 0.00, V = 8.487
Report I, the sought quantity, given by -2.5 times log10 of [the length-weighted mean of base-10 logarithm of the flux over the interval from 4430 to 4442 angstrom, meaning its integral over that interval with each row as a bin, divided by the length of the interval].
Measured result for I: 0.106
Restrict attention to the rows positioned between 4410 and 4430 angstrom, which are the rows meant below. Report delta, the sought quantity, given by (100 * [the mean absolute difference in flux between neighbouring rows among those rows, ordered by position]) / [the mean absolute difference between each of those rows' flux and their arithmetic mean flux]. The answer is 112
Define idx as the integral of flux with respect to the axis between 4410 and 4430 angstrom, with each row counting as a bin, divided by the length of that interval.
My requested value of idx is 8.81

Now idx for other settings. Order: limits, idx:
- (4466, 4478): 8.70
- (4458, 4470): 8.60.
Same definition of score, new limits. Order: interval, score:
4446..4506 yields 1.4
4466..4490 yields 6.2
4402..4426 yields 3.2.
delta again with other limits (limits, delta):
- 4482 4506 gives 67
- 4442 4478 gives 165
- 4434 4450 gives 196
